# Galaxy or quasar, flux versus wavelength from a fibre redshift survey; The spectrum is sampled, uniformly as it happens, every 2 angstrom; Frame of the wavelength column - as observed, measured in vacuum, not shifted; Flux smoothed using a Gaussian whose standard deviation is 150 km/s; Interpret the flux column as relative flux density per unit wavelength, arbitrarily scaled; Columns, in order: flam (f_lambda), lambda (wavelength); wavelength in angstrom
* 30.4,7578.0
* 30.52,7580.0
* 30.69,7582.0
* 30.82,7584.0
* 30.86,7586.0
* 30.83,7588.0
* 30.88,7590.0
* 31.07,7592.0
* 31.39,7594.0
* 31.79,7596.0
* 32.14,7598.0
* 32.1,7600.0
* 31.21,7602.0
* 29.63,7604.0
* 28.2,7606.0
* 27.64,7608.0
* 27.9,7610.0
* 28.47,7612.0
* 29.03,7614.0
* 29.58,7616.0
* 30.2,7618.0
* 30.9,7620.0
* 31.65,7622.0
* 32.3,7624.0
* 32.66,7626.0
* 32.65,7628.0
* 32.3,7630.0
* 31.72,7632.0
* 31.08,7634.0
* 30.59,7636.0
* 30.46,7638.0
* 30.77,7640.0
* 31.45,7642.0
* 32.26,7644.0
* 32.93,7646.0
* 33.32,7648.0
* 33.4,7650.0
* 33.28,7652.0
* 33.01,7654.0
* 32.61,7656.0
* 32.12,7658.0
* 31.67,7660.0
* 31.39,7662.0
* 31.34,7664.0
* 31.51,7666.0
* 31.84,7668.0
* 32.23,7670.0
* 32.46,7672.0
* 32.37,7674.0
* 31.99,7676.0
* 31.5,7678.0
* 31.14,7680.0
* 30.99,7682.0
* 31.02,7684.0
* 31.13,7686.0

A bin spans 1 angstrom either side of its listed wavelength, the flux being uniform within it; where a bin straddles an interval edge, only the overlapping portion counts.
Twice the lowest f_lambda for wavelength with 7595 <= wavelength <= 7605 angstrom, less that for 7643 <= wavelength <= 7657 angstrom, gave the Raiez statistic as 27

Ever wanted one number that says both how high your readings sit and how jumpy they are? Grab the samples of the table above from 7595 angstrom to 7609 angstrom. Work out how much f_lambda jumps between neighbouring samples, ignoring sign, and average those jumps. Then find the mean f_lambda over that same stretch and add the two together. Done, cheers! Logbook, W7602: 31.2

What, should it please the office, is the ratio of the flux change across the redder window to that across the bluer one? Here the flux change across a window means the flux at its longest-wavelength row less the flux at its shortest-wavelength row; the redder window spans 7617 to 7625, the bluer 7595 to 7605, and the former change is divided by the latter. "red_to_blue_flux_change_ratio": -1.0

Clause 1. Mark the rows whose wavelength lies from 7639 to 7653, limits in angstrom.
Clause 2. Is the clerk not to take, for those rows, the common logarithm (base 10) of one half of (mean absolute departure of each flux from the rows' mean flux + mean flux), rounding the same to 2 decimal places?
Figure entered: 1.22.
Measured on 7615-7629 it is 1.21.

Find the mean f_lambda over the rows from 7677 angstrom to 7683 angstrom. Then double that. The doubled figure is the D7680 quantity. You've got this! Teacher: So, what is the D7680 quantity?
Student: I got 62.4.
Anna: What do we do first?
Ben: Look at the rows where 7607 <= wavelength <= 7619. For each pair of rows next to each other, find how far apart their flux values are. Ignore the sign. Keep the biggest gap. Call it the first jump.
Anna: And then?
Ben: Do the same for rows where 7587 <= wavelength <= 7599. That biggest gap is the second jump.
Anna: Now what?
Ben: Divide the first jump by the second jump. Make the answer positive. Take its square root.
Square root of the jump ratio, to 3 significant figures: 1.24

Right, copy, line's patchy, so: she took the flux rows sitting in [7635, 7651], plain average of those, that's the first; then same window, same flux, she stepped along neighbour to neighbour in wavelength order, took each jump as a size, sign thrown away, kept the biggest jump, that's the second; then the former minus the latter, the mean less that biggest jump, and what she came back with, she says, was 31.09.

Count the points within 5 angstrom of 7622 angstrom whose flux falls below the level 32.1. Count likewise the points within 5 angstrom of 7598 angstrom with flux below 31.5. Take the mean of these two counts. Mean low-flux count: 2.5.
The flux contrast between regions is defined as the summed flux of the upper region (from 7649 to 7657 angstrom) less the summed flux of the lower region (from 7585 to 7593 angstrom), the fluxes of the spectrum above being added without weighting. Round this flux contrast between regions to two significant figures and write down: 8.7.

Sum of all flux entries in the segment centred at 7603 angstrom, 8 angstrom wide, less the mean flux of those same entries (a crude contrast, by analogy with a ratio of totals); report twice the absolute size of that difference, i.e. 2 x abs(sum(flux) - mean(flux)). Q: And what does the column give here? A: 182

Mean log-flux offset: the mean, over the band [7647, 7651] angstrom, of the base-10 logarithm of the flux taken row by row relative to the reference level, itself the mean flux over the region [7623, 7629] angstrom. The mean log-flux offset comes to 0.011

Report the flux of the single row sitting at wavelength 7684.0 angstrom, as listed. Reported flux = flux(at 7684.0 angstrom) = 31.02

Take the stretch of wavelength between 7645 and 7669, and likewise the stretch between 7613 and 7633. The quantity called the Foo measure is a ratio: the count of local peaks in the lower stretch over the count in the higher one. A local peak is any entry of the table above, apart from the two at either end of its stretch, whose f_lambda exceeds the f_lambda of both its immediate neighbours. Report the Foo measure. 1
